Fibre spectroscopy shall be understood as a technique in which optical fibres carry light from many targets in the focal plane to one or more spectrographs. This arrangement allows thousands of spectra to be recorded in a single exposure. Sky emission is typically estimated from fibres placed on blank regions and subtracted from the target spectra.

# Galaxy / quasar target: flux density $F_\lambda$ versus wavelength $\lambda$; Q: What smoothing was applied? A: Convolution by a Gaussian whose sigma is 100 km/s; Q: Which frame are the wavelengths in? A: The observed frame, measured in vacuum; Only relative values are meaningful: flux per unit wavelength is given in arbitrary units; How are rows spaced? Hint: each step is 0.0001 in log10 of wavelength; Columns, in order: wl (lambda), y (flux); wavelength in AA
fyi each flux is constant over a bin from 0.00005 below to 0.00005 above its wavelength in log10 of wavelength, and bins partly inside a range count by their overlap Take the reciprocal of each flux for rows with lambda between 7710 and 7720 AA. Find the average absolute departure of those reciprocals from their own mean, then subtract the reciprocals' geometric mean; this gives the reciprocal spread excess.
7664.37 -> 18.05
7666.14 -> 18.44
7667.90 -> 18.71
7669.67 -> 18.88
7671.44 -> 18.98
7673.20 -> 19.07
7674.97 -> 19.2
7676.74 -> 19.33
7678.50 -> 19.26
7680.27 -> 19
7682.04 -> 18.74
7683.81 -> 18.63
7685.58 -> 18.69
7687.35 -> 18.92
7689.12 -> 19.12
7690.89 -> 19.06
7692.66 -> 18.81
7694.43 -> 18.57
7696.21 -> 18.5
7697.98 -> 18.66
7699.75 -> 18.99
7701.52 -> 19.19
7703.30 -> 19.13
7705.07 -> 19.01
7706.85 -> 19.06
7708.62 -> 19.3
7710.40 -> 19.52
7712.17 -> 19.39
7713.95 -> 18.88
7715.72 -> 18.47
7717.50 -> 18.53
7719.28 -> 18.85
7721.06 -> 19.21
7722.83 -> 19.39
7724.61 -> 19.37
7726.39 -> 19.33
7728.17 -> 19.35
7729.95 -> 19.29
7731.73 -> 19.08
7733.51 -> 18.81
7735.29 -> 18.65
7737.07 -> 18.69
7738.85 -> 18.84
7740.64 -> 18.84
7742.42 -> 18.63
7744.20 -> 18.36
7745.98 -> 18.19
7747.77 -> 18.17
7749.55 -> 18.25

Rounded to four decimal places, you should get -0.0519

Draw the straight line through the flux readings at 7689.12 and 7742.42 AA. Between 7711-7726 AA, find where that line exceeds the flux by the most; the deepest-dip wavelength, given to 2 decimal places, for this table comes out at 7715.72 AA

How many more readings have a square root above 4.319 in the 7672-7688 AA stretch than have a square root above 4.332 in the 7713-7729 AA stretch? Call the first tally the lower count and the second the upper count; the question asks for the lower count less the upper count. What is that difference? 1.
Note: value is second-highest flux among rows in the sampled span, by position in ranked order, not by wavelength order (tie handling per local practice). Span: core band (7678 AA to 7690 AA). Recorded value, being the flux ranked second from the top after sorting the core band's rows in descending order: 19.12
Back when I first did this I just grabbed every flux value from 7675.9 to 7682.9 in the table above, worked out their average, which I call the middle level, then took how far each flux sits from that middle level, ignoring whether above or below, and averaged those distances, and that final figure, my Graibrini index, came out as 0.21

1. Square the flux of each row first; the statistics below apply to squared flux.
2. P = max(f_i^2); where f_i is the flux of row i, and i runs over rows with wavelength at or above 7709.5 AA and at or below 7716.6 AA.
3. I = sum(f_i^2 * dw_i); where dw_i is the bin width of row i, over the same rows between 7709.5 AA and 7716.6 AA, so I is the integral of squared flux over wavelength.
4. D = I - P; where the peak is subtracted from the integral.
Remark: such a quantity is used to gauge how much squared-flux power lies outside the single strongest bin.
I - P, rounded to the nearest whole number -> 2202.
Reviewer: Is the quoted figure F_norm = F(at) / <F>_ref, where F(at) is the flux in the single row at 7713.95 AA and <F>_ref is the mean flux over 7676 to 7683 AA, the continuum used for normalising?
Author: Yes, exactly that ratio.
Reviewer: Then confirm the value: 0.989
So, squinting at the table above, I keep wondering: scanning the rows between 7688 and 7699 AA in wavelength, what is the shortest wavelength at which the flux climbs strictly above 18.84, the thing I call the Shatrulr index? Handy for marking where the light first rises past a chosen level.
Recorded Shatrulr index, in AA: 7689.12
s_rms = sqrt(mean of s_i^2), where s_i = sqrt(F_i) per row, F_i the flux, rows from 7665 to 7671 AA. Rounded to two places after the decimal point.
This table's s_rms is 4.32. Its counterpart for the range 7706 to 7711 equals 4.39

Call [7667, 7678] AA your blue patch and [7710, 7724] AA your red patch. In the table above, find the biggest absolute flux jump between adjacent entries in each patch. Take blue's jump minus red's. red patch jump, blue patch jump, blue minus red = -0.34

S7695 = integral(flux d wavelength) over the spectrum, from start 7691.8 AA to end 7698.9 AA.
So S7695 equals 132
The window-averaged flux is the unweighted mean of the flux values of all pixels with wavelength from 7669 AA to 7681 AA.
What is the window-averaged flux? 19.1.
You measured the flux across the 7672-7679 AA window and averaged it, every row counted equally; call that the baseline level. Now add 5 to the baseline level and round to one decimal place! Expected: 24.2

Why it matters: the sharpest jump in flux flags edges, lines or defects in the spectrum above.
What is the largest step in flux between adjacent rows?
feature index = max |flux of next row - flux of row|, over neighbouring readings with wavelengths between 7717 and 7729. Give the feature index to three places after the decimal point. 0.360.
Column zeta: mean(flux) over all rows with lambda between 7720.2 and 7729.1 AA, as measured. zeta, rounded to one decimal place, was 19.3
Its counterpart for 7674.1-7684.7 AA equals 19.0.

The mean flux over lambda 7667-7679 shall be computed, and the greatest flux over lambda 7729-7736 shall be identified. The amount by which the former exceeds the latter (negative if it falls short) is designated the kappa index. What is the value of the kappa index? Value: -0.23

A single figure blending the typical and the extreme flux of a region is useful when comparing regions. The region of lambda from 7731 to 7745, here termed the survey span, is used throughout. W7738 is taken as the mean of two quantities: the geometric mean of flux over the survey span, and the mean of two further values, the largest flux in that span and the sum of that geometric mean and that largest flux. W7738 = 23.6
